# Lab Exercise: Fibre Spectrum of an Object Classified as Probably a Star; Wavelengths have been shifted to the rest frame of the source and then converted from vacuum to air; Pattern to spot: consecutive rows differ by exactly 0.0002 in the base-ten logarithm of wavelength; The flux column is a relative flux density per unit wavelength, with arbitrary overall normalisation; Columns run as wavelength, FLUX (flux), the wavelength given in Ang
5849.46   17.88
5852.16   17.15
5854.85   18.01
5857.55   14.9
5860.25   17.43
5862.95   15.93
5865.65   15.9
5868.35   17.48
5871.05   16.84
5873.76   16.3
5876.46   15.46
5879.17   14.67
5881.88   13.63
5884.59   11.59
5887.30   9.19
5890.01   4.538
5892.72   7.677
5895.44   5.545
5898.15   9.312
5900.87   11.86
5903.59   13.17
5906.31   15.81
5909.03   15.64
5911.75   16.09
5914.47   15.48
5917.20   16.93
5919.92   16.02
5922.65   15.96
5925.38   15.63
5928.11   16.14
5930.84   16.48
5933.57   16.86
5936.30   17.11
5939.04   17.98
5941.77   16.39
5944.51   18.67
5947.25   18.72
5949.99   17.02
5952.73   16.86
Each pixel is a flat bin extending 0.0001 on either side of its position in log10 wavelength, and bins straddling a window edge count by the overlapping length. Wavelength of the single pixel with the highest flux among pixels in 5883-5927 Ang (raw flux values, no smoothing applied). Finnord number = 5917.20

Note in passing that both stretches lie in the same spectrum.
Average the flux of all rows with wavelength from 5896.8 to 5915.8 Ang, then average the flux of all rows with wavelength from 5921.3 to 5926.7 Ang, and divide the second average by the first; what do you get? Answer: 1.1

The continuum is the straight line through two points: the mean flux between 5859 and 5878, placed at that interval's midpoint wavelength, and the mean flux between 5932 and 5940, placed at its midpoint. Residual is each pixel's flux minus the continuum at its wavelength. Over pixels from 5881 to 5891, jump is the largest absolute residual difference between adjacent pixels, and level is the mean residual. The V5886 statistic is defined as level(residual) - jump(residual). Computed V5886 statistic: -12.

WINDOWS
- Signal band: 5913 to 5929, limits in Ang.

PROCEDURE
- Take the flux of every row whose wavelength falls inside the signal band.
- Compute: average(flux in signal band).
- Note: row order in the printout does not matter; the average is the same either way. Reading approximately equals 16.0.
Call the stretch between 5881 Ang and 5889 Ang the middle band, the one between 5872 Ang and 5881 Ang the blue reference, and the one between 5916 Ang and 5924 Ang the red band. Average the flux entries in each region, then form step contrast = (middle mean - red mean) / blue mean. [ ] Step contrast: -0.3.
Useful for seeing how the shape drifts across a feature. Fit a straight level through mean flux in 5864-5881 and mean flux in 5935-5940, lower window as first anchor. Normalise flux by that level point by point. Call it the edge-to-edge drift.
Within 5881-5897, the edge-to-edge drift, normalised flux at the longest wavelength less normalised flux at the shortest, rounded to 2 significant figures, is -0.50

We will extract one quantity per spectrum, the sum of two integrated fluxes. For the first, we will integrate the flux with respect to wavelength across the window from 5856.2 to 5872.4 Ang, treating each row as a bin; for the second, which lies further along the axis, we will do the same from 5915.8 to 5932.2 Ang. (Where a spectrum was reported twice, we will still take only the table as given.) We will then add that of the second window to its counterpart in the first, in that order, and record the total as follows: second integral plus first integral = 531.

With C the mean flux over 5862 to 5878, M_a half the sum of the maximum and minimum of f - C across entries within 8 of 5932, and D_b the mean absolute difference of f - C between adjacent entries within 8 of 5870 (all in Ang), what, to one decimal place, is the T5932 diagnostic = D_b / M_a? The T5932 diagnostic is 1.5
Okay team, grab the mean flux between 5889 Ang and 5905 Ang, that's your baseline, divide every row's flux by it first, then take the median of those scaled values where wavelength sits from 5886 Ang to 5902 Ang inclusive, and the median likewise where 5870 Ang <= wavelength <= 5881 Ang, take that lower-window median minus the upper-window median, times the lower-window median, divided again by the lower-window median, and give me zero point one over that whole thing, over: 0.1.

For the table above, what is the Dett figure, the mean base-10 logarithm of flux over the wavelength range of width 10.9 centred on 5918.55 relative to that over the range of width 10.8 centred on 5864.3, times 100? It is 99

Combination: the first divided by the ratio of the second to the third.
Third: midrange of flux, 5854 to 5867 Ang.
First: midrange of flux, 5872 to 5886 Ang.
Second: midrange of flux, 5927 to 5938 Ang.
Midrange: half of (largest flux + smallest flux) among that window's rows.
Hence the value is 13.8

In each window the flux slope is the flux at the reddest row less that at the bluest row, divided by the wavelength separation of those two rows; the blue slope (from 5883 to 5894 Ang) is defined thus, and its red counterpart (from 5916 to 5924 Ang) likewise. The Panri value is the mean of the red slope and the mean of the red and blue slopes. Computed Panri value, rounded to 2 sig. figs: -0.25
